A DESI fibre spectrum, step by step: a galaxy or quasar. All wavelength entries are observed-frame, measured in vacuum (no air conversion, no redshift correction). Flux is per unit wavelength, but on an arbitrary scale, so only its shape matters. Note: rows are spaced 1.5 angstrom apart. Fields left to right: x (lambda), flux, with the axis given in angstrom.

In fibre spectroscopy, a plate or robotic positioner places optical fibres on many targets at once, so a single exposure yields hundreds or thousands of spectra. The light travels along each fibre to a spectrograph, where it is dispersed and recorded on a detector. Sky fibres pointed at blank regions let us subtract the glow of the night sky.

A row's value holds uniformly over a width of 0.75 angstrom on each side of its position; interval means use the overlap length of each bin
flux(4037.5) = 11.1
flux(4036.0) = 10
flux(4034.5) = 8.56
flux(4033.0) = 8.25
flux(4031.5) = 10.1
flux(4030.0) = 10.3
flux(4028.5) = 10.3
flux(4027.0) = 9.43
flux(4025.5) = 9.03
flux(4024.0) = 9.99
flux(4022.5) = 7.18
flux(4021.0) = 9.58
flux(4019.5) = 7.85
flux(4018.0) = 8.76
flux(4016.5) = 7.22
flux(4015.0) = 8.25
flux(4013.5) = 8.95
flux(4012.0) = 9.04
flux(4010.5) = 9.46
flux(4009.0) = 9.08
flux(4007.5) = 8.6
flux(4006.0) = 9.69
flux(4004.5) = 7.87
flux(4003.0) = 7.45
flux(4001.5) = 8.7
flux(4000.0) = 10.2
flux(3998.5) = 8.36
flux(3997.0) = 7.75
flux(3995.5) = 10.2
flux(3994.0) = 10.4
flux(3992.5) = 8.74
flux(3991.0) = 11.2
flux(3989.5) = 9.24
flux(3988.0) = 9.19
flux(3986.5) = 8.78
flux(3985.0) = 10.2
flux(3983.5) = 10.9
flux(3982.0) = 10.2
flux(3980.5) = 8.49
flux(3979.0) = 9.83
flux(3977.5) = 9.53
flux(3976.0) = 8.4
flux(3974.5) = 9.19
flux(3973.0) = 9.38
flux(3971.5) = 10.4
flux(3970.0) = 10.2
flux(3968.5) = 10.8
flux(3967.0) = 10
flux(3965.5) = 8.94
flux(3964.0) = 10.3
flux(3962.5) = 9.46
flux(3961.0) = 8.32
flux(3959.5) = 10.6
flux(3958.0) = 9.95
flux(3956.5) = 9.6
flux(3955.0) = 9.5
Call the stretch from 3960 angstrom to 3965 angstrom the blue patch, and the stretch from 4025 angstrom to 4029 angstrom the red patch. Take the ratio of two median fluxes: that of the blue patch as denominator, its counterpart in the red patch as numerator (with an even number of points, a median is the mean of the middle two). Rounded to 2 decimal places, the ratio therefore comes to 1.00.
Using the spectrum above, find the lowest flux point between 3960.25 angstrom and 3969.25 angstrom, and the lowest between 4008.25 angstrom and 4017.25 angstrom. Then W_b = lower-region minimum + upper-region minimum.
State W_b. 15.5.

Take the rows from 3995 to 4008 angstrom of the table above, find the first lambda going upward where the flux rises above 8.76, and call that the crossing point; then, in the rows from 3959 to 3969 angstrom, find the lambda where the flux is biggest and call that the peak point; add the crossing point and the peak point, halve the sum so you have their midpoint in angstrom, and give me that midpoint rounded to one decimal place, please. 3982.0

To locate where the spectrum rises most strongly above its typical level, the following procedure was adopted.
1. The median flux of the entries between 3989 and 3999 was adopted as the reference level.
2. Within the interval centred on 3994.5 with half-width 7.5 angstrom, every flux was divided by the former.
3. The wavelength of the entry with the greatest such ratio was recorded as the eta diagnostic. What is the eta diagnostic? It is 3991.0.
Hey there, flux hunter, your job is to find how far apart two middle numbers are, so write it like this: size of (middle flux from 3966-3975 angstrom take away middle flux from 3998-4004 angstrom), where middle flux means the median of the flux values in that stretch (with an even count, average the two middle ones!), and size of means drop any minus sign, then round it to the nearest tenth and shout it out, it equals 1.6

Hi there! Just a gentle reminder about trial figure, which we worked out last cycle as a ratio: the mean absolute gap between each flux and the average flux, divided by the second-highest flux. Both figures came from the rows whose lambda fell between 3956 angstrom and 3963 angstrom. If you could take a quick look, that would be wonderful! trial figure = 0.056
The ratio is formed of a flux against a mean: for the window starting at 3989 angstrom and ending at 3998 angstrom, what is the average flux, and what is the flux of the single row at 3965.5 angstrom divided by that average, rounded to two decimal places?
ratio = 0.93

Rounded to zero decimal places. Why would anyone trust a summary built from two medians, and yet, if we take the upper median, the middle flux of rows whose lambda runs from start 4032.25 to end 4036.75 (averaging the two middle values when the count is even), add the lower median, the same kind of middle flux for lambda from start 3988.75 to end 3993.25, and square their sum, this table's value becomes 317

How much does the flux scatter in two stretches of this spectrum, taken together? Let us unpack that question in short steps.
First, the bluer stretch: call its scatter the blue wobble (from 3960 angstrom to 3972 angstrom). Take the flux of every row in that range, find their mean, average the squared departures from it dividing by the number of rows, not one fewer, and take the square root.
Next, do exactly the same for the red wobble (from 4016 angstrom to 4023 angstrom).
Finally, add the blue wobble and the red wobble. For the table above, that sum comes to 1.71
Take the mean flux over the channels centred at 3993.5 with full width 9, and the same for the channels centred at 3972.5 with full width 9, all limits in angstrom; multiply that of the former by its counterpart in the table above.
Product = 93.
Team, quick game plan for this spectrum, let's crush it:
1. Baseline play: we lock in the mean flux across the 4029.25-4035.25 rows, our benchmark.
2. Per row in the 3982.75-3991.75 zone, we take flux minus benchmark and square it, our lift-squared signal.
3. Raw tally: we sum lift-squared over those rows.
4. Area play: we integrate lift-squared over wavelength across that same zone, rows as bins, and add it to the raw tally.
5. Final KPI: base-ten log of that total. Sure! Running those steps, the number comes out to 1.26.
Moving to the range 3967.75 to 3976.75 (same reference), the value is 1.10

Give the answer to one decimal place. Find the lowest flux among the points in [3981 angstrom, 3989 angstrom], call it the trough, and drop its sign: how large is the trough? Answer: 8.8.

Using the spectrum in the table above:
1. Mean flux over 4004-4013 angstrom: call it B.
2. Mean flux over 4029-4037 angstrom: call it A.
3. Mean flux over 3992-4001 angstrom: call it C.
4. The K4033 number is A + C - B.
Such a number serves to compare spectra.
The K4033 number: 9.8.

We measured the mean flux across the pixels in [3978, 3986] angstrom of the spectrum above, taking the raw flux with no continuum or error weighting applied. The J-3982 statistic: 9.9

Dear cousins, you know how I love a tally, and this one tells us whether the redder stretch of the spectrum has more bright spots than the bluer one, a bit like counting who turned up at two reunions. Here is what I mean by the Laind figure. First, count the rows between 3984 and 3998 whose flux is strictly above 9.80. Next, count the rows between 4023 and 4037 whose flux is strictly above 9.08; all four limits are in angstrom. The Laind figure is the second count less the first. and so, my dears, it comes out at 2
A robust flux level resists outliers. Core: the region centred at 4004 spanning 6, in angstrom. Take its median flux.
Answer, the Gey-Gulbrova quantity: 8.3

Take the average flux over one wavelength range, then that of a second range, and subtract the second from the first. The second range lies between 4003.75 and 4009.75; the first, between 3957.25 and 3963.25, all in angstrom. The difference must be 0.8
